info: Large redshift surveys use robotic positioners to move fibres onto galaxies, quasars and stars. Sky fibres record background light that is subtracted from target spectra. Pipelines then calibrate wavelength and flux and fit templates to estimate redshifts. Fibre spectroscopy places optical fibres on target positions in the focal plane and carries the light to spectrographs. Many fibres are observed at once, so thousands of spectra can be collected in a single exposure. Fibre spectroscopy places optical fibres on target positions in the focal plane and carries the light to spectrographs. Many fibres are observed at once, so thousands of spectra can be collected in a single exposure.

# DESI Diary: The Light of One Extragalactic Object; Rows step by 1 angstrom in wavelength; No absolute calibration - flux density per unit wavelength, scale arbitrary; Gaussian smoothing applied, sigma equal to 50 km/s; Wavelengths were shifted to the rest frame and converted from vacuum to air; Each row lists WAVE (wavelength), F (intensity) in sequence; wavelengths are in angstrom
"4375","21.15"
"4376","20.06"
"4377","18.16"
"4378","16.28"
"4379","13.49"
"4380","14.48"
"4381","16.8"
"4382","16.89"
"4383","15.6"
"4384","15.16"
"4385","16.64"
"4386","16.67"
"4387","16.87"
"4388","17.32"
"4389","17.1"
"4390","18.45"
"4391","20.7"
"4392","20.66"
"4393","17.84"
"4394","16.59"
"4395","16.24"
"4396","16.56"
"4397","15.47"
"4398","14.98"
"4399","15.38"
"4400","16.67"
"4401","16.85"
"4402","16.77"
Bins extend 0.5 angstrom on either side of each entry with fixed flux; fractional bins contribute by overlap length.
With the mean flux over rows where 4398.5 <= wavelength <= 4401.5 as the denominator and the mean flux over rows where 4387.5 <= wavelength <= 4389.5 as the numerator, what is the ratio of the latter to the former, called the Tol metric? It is 1.06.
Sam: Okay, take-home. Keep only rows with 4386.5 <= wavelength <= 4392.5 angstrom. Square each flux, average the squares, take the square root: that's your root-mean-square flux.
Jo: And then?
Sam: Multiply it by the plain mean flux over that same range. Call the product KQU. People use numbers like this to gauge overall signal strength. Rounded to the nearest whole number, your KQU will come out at 344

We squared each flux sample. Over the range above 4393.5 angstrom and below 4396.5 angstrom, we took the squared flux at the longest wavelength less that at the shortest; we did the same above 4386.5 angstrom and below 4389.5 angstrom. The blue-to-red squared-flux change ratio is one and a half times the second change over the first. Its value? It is -12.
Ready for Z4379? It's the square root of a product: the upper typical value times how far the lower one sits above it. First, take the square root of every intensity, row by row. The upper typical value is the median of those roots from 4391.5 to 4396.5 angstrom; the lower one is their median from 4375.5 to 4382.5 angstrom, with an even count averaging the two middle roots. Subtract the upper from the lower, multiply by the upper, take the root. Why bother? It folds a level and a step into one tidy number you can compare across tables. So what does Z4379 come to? 0.3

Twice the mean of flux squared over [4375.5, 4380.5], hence 556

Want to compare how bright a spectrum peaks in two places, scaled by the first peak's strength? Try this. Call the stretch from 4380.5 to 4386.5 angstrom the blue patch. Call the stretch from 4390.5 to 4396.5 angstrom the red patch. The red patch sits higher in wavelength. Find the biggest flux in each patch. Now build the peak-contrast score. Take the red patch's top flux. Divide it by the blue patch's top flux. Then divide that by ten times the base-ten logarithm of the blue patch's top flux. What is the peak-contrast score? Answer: 0.100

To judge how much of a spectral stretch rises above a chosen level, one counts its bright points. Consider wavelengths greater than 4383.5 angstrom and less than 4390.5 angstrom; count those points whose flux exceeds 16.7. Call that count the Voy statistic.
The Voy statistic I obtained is 4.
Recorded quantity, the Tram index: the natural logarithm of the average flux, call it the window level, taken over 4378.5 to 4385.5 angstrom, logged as 2.75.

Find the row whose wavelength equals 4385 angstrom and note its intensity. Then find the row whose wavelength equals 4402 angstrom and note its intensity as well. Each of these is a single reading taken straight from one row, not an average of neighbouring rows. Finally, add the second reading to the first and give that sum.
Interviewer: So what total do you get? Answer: 33.4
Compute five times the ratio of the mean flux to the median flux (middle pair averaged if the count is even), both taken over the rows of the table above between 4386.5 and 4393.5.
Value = 5.16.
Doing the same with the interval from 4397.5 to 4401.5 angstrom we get 4.98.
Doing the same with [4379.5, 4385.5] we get 4.94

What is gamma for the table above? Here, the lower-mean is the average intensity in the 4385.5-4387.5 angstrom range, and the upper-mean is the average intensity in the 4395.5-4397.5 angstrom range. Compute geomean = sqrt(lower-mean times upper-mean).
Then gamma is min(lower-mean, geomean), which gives 16.4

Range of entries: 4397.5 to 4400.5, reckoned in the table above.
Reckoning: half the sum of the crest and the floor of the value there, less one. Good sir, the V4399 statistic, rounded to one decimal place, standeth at 14.8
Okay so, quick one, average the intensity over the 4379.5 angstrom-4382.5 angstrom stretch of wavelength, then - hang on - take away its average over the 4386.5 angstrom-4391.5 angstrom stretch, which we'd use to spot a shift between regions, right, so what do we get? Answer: -2.0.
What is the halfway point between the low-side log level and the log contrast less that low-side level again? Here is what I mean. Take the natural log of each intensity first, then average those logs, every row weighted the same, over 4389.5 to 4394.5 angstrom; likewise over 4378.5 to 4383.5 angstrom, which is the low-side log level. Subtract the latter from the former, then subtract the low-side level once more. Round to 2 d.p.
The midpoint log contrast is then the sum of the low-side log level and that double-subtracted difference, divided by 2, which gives 0.10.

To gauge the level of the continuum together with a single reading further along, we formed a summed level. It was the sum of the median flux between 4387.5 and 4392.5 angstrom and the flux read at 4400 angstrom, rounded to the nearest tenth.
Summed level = 35.1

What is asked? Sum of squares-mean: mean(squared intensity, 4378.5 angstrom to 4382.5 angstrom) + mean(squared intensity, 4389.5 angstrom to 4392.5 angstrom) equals 638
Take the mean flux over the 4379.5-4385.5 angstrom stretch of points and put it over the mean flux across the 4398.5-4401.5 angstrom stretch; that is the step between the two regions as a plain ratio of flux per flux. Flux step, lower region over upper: 0.98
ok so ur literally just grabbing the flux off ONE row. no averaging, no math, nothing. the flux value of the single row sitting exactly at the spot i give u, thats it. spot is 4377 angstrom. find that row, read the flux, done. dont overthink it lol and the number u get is 18.16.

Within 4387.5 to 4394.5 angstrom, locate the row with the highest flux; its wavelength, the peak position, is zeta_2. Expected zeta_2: 4391 angstrom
